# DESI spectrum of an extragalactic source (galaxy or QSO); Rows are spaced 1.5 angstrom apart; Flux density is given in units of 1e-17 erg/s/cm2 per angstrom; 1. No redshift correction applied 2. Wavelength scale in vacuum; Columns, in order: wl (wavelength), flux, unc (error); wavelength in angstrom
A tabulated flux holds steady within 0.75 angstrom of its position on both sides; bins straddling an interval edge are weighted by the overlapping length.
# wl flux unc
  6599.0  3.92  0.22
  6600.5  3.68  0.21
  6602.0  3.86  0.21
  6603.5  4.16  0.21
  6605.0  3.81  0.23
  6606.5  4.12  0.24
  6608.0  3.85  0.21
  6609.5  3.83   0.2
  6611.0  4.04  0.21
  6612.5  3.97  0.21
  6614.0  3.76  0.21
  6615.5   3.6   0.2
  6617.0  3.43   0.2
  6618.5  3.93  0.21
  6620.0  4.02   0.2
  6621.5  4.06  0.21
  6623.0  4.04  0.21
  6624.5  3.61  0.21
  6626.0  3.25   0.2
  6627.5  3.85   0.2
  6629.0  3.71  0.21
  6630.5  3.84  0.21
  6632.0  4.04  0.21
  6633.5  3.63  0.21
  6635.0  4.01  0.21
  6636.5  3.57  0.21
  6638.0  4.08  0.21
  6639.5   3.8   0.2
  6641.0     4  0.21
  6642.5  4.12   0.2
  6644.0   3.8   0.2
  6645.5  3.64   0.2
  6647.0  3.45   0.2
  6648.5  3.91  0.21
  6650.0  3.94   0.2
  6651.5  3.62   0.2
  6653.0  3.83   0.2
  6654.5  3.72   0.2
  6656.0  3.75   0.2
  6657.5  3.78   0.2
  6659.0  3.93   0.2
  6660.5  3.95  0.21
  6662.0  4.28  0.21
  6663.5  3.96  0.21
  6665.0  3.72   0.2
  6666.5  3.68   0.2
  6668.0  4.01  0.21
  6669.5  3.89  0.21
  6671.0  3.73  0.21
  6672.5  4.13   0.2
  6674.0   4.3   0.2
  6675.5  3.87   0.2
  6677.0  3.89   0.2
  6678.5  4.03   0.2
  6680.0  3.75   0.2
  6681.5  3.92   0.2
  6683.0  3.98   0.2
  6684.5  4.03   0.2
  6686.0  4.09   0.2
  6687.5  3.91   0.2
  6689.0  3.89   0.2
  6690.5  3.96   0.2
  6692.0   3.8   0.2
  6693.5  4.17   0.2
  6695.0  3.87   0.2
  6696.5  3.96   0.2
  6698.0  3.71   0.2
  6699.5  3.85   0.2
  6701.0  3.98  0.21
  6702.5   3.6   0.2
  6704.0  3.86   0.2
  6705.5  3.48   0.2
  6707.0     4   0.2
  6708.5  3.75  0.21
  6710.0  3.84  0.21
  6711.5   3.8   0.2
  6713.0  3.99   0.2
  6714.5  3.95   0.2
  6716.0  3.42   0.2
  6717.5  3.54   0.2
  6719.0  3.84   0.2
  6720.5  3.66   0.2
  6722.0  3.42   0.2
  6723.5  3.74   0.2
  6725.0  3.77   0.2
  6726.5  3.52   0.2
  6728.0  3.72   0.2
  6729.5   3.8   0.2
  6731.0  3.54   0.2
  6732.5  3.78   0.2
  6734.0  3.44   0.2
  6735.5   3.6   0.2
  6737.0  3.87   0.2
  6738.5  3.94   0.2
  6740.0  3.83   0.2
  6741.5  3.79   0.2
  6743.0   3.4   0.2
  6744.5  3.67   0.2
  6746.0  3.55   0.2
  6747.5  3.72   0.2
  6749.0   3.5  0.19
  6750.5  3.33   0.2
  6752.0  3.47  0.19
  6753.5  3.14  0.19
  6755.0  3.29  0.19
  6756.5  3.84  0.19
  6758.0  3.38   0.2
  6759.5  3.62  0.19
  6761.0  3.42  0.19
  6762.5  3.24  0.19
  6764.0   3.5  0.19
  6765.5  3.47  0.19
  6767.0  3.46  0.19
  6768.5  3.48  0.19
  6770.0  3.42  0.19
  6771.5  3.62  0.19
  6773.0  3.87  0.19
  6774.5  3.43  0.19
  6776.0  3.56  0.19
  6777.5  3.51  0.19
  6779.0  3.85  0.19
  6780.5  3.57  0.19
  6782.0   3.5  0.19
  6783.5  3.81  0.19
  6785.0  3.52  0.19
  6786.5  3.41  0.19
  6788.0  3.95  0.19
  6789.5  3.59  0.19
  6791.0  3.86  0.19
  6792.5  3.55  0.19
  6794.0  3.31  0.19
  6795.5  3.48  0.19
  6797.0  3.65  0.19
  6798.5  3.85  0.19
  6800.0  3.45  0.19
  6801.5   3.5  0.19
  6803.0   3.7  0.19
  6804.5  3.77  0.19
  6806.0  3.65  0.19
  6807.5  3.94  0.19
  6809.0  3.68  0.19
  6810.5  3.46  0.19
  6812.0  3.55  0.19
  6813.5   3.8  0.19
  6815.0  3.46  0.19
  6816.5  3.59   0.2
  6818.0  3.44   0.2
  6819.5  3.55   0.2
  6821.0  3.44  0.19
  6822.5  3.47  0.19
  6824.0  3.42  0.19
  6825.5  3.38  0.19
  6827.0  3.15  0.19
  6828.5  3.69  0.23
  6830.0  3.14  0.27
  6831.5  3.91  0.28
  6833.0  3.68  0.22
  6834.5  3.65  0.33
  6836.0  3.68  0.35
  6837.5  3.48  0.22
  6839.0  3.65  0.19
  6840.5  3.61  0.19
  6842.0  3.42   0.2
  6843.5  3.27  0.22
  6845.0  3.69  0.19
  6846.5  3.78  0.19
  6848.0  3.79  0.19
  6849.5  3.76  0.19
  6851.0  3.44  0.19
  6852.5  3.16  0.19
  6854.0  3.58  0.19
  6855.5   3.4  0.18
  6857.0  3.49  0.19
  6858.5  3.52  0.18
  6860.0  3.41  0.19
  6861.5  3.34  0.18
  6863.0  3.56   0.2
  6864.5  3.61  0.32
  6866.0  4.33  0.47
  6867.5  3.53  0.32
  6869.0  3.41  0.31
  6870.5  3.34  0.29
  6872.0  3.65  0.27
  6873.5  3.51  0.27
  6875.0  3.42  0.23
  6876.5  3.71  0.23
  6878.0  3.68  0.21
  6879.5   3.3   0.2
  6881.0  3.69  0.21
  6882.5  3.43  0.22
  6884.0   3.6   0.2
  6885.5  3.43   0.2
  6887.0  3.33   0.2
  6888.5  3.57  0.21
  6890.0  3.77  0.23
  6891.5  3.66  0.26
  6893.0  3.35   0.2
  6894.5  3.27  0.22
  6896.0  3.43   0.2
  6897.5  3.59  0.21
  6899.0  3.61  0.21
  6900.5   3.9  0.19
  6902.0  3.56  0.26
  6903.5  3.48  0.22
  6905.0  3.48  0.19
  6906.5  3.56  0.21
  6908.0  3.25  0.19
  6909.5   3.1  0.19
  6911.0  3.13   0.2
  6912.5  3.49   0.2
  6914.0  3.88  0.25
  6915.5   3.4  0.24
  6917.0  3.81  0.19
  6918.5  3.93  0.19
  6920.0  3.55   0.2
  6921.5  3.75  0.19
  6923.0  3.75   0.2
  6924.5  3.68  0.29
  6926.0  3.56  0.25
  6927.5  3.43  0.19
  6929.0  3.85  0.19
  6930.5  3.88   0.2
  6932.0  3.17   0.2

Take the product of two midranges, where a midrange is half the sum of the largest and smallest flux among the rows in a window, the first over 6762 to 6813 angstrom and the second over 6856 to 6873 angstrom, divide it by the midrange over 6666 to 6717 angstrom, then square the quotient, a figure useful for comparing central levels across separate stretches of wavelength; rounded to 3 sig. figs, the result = 12.8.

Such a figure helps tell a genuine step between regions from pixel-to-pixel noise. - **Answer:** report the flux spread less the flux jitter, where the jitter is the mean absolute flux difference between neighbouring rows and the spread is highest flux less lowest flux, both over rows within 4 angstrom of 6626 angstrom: 0.41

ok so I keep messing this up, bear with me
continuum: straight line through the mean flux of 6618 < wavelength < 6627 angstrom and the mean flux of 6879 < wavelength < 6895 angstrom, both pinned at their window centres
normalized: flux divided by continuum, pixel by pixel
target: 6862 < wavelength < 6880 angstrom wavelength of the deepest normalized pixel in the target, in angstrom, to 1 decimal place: 6879.5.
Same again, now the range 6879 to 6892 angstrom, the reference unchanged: 6879.5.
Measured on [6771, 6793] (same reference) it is 6786.5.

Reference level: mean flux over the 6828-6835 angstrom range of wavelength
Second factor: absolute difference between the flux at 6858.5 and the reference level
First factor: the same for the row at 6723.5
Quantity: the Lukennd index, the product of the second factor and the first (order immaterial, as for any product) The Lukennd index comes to 0.012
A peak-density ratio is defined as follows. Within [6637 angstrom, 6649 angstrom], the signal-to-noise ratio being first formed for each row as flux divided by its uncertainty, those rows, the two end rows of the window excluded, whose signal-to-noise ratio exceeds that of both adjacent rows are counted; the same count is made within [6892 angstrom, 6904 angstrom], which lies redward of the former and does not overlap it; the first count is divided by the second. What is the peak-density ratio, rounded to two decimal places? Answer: 0.50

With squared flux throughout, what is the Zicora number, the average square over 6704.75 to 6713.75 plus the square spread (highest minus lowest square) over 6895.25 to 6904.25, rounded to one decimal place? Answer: 18.0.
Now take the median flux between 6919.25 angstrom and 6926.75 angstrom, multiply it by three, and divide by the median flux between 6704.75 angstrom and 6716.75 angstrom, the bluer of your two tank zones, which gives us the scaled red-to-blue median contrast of 2.89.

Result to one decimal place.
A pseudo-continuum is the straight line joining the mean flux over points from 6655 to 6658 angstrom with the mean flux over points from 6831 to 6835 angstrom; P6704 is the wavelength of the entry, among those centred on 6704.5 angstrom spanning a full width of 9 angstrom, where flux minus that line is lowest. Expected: 6705.5 angstrom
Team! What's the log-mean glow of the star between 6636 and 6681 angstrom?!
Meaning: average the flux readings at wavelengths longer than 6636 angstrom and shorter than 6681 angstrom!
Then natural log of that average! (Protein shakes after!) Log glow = 1.35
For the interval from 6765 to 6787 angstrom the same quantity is 1.27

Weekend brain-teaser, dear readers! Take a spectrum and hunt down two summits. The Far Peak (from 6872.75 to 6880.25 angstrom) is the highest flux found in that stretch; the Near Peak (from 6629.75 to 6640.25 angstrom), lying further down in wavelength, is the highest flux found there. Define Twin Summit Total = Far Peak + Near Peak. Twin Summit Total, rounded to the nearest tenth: 7.8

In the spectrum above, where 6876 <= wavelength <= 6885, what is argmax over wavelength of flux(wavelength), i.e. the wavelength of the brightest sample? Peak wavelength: 6876.5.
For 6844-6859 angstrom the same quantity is 6848.0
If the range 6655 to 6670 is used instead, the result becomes 6662.0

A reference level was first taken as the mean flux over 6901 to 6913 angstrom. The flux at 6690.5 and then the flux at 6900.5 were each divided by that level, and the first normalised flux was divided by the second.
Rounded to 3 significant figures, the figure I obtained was 1.02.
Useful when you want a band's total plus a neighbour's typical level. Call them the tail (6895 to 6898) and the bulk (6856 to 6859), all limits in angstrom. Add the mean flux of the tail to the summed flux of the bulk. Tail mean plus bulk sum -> 10.5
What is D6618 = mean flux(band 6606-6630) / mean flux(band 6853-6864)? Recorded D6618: 1.10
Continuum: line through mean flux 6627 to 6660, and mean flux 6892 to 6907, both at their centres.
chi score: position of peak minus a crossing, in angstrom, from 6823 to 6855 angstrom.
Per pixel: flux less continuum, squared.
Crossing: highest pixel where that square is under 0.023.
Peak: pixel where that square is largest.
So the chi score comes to -24.0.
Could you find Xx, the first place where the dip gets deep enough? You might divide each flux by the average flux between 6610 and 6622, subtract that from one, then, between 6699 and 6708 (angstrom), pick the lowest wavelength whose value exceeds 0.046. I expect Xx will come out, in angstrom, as 6702.5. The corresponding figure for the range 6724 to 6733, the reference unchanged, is 6726.5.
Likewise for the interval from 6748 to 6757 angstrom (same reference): 6749.0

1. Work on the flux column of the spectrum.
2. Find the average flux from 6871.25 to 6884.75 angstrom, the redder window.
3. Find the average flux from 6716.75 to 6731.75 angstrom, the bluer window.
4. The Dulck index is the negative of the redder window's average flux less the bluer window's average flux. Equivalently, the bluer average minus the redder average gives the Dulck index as 0.10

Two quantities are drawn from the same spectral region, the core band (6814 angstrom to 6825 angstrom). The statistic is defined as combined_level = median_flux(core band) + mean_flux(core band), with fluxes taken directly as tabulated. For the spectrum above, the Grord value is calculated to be 6.9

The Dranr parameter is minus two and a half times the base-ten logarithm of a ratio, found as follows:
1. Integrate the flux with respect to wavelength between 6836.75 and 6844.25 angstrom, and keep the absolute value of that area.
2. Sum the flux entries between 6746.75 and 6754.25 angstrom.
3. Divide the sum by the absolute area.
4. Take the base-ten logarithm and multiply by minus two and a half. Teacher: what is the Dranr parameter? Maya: 0.46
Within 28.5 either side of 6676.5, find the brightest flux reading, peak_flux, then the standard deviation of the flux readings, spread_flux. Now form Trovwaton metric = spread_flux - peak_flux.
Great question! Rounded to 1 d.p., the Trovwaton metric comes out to -4.1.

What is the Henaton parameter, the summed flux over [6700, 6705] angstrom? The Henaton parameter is 11.4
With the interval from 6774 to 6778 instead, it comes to 10.5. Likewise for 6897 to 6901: 11.1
